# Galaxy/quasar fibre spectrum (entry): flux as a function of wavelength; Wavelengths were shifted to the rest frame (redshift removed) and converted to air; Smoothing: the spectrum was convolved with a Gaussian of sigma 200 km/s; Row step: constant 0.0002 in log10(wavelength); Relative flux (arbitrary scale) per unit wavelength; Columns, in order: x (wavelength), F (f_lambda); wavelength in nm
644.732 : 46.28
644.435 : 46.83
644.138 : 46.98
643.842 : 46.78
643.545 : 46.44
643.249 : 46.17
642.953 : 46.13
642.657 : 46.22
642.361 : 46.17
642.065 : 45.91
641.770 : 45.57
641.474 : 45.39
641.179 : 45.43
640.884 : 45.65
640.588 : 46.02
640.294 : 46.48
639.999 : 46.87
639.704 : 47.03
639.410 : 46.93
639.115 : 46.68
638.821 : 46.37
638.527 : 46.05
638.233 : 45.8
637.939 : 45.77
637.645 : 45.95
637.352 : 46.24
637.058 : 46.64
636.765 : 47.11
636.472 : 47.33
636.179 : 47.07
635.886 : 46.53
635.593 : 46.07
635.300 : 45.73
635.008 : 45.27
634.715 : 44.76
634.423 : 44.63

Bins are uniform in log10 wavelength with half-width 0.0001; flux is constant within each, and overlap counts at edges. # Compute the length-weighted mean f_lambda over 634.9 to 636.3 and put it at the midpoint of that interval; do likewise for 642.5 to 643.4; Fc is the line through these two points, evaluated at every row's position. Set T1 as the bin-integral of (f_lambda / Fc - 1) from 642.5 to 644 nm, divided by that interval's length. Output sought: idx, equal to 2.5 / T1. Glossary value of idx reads 739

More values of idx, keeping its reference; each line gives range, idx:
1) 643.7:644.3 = 170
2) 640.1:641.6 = -336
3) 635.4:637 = 180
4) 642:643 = -1707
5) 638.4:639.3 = 488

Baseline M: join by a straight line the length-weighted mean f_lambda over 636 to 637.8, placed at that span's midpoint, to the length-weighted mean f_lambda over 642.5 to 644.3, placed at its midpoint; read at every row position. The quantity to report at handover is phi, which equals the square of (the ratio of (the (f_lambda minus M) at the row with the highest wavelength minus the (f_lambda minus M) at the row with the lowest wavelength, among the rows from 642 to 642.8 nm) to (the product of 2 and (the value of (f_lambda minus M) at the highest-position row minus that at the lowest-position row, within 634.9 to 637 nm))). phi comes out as 0.01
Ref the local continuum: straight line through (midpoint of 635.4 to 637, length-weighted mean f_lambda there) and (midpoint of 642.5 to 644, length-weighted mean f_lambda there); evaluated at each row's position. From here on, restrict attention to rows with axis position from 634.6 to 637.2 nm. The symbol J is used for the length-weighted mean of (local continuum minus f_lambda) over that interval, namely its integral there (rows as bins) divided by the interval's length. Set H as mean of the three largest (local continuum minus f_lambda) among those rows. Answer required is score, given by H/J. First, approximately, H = 1.6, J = 0.5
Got 3.2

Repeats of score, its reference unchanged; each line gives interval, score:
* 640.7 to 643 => 1.6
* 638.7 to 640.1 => 0.2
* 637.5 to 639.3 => 1.6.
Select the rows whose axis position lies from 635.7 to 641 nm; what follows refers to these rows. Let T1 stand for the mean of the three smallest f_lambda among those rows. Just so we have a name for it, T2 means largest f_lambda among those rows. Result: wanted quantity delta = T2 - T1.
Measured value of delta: 1.59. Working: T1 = 45.7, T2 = 47.33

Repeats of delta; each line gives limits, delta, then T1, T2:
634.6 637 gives 2.08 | 45.3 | 47.33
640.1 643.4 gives 1.02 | 45.5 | 46.48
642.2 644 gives 0.62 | 46.2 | 46.78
